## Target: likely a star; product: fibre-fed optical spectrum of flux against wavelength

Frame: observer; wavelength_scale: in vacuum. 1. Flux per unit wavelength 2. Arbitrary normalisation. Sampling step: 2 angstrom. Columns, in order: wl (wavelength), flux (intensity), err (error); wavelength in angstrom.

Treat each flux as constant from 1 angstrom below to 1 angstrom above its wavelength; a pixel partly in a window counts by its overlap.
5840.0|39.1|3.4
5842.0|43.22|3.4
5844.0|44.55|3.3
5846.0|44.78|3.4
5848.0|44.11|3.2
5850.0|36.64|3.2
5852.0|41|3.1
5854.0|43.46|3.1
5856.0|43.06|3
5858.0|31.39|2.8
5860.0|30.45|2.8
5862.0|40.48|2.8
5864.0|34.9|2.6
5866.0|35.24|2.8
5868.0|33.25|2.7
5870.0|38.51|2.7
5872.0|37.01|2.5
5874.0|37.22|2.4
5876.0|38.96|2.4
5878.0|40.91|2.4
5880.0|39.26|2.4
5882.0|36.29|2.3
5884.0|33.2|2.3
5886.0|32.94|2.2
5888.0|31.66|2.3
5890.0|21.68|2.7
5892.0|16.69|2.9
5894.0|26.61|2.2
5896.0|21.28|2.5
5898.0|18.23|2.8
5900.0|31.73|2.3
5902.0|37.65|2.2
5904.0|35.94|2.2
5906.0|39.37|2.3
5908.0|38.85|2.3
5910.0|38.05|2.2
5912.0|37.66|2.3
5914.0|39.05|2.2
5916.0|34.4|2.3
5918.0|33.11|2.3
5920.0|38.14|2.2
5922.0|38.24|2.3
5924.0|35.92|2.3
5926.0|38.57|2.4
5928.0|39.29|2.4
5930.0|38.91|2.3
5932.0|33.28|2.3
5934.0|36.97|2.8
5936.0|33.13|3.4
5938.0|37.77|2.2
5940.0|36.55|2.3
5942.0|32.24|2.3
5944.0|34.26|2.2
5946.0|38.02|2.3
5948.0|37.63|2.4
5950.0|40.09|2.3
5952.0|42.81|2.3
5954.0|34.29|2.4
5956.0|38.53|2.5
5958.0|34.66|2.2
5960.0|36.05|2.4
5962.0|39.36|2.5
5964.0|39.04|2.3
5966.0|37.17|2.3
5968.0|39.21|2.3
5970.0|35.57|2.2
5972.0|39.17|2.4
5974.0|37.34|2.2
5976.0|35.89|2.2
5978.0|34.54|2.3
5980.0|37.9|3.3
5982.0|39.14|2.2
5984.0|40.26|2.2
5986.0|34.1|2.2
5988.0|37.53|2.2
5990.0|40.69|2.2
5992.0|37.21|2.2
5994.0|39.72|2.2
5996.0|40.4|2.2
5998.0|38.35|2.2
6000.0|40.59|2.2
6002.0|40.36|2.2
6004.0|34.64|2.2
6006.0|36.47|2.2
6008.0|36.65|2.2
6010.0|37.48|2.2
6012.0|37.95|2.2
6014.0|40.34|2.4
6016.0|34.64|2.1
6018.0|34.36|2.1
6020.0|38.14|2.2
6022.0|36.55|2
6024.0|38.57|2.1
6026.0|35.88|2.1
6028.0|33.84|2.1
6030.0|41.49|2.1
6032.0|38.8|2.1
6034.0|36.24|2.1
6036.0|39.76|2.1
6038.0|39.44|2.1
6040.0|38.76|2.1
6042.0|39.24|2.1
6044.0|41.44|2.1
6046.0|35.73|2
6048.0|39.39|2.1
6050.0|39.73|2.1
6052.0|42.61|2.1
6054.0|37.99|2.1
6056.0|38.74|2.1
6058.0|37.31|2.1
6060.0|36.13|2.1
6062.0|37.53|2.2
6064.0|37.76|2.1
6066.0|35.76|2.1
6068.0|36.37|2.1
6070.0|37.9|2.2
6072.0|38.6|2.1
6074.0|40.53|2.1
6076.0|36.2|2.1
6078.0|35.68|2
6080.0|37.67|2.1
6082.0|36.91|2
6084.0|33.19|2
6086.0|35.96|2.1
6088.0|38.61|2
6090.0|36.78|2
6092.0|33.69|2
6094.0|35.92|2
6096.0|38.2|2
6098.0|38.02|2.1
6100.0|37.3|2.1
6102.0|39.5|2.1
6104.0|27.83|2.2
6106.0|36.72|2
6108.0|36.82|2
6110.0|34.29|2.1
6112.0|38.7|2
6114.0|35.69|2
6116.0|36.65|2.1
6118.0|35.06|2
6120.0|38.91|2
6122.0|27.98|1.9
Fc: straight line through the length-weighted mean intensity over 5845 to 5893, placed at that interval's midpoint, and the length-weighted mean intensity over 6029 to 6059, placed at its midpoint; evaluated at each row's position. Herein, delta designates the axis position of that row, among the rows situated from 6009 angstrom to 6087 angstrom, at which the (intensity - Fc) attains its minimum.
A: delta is 6084.0 angstrom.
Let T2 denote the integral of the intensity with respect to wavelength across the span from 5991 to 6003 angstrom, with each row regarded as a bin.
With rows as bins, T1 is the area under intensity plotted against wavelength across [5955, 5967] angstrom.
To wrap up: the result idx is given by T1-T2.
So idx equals -24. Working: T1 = 450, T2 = 473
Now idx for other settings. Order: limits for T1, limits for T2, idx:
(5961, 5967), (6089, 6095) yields 18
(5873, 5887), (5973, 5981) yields 226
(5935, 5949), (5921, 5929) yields 195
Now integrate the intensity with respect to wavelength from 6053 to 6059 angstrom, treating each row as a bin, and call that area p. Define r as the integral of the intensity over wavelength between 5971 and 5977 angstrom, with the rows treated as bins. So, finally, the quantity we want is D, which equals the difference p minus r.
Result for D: 3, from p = 228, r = 225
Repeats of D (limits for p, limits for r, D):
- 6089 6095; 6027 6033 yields -15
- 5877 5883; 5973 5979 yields 17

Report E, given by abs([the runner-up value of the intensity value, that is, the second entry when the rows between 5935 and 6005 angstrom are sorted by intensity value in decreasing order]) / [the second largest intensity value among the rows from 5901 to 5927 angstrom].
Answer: 1.04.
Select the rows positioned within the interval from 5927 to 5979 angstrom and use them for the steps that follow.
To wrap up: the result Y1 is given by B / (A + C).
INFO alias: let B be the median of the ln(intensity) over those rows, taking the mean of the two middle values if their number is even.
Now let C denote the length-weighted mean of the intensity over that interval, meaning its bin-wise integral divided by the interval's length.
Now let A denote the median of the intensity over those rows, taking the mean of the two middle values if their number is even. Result 0.0487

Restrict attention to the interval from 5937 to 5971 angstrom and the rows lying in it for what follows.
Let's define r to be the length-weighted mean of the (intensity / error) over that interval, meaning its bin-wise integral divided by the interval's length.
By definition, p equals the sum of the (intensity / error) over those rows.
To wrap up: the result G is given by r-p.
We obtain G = -257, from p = 273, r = 16.1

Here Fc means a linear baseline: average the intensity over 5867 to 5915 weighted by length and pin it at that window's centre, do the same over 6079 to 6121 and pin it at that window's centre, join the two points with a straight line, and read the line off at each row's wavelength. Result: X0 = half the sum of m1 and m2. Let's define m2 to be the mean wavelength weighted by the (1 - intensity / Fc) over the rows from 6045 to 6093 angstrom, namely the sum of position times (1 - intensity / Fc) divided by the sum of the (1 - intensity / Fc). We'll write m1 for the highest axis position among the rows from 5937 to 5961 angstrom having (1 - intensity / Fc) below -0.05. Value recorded 6007.2 angstrom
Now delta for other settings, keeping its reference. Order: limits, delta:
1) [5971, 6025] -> 6018.0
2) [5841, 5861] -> 5860.0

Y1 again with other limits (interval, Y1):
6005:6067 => 0.0479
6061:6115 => 0.0491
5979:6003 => 0.0469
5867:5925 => 0.0512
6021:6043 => 0.0476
